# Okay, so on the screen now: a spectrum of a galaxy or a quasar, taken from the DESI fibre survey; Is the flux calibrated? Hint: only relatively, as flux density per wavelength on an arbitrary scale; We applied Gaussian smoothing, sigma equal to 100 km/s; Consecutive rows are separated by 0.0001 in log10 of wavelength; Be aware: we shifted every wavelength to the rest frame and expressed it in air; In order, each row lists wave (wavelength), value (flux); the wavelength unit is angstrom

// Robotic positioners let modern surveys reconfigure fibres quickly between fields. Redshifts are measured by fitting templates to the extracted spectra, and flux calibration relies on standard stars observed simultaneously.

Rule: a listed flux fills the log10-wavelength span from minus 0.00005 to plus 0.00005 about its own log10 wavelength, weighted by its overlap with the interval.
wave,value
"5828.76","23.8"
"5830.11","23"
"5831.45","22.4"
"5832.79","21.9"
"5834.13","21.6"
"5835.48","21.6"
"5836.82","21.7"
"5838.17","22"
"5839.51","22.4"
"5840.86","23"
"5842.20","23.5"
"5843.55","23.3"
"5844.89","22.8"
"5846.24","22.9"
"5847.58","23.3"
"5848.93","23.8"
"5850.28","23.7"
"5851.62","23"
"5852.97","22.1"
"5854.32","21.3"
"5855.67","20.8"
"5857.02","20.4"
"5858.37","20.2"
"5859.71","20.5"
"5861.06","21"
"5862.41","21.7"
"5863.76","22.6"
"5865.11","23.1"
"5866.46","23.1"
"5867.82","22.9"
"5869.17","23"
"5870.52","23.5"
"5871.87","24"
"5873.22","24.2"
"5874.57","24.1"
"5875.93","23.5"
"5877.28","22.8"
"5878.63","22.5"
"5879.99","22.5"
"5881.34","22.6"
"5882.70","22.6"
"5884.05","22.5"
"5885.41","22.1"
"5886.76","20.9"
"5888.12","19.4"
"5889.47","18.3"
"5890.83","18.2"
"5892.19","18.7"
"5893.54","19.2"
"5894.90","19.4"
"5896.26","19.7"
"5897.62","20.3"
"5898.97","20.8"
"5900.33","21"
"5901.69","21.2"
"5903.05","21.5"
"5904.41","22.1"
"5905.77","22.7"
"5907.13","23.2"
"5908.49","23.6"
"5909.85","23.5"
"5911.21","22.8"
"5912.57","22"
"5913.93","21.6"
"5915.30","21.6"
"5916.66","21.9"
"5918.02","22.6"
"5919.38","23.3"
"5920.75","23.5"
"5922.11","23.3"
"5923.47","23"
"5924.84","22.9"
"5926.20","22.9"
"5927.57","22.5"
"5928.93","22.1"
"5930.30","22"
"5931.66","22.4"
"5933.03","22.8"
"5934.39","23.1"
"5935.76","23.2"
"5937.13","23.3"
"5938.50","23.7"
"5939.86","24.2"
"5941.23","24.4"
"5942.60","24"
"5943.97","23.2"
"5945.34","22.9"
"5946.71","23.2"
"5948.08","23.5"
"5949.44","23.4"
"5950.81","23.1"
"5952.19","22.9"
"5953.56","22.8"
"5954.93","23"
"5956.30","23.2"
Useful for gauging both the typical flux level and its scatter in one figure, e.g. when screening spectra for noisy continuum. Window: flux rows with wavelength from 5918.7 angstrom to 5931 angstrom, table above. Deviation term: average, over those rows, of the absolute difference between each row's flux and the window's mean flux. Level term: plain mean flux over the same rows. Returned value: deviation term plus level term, 23.3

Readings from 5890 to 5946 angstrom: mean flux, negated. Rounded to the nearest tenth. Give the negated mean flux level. -22.2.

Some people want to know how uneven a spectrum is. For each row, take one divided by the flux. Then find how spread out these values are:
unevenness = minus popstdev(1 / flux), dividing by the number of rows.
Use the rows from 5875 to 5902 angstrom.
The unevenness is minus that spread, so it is -0.0038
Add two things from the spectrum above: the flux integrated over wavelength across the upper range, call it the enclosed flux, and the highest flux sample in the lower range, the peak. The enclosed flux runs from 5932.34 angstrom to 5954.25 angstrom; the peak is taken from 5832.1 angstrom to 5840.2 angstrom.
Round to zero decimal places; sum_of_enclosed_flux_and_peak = 534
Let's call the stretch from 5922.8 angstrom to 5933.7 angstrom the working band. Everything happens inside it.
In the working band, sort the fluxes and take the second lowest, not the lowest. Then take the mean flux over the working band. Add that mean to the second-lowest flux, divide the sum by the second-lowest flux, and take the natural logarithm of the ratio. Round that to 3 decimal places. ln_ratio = 0.704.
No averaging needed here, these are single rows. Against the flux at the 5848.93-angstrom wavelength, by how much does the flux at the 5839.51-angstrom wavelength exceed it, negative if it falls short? -1.4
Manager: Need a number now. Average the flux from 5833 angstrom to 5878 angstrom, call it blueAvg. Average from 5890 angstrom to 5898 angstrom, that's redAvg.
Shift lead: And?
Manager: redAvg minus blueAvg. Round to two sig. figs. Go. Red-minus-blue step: -3.3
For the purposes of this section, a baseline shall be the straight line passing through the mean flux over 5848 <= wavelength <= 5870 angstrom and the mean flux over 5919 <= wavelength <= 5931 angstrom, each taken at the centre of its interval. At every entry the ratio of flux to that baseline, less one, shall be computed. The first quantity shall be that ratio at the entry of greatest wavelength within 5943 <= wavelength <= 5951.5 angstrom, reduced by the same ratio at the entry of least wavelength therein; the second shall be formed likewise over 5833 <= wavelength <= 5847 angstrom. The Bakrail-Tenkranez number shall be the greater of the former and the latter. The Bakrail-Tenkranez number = 0.053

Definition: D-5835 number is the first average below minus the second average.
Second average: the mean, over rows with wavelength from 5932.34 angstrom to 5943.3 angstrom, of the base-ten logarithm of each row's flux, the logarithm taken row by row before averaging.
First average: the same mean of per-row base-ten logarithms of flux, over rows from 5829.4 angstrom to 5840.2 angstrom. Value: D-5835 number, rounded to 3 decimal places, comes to -0.029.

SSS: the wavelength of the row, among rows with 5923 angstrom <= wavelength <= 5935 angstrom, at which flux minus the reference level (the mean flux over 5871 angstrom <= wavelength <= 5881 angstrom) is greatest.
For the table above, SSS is 5934.39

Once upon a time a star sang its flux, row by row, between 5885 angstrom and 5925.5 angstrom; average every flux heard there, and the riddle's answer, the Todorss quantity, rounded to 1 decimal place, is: 21.5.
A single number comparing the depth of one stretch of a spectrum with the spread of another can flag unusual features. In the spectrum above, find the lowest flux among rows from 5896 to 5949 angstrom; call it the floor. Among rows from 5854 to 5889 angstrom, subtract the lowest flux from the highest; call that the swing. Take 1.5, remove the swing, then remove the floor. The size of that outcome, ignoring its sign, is 23.0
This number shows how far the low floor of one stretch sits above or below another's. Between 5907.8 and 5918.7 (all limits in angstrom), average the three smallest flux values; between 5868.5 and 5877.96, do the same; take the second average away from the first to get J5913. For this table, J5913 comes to -1.4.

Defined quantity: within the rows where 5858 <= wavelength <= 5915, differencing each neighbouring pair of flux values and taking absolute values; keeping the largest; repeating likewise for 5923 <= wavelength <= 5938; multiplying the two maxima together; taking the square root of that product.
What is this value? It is 0.77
